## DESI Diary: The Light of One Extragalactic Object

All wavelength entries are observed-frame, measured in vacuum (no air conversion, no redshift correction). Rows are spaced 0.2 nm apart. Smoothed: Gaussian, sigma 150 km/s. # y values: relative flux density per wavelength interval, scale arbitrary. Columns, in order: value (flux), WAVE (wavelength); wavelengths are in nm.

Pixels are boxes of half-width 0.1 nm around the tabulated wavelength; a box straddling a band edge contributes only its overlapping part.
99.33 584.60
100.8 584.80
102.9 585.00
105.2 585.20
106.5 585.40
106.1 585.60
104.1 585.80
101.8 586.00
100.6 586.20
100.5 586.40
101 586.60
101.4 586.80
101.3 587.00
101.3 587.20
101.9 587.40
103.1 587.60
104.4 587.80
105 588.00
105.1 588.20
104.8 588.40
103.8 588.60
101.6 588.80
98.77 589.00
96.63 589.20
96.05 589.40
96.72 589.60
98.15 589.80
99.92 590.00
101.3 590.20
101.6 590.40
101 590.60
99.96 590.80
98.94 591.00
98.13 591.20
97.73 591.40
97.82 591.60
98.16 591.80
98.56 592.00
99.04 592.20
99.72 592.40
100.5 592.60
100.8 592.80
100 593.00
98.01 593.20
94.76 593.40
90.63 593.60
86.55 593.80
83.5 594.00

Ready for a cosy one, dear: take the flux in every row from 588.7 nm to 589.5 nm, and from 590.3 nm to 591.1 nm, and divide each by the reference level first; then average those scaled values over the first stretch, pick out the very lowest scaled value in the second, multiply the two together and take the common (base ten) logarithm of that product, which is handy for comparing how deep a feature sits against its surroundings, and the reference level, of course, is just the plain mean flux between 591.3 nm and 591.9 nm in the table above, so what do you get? 0.0062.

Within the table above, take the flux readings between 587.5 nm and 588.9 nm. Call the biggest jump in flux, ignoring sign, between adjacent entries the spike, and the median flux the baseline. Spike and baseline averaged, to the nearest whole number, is 53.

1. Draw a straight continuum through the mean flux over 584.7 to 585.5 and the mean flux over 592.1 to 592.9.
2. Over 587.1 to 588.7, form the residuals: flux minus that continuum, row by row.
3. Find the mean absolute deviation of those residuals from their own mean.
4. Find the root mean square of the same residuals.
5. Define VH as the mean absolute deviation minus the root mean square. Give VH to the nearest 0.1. -0.6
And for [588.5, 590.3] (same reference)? -1.3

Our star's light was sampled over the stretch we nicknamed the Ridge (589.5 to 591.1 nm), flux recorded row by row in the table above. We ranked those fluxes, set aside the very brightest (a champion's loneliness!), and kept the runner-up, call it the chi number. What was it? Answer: 101.3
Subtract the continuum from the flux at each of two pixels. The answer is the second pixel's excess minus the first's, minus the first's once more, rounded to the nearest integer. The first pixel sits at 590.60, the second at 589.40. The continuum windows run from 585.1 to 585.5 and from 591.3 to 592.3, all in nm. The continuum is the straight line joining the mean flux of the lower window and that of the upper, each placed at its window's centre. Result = -8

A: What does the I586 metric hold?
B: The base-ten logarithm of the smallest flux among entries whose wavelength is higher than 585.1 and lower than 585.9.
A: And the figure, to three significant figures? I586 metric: 2.02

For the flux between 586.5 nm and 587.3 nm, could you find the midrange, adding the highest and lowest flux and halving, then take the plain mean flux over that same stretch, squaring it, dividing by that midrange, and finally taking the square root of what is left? 10.1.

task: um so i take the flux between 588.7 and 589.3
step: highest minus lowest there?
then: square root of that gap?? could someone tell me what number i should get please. 2.2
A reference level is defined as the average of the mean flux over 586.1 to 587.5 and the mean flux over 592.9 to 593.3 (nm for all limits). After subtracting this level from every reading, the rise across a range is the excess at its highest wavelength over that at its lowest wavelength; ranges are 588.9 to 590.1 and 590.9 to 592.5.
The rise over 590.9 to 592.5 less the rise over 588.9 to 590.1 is 0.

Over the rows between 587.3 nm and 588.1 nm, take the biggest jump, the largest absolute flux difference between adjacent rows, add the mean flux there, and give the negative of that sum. -105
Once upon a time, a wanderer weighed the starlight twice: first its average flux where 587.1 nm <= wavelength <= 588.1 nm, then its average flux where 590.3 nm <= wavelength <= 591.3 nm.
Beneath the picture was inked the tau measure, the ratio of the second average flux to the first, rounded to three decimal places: 0.969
